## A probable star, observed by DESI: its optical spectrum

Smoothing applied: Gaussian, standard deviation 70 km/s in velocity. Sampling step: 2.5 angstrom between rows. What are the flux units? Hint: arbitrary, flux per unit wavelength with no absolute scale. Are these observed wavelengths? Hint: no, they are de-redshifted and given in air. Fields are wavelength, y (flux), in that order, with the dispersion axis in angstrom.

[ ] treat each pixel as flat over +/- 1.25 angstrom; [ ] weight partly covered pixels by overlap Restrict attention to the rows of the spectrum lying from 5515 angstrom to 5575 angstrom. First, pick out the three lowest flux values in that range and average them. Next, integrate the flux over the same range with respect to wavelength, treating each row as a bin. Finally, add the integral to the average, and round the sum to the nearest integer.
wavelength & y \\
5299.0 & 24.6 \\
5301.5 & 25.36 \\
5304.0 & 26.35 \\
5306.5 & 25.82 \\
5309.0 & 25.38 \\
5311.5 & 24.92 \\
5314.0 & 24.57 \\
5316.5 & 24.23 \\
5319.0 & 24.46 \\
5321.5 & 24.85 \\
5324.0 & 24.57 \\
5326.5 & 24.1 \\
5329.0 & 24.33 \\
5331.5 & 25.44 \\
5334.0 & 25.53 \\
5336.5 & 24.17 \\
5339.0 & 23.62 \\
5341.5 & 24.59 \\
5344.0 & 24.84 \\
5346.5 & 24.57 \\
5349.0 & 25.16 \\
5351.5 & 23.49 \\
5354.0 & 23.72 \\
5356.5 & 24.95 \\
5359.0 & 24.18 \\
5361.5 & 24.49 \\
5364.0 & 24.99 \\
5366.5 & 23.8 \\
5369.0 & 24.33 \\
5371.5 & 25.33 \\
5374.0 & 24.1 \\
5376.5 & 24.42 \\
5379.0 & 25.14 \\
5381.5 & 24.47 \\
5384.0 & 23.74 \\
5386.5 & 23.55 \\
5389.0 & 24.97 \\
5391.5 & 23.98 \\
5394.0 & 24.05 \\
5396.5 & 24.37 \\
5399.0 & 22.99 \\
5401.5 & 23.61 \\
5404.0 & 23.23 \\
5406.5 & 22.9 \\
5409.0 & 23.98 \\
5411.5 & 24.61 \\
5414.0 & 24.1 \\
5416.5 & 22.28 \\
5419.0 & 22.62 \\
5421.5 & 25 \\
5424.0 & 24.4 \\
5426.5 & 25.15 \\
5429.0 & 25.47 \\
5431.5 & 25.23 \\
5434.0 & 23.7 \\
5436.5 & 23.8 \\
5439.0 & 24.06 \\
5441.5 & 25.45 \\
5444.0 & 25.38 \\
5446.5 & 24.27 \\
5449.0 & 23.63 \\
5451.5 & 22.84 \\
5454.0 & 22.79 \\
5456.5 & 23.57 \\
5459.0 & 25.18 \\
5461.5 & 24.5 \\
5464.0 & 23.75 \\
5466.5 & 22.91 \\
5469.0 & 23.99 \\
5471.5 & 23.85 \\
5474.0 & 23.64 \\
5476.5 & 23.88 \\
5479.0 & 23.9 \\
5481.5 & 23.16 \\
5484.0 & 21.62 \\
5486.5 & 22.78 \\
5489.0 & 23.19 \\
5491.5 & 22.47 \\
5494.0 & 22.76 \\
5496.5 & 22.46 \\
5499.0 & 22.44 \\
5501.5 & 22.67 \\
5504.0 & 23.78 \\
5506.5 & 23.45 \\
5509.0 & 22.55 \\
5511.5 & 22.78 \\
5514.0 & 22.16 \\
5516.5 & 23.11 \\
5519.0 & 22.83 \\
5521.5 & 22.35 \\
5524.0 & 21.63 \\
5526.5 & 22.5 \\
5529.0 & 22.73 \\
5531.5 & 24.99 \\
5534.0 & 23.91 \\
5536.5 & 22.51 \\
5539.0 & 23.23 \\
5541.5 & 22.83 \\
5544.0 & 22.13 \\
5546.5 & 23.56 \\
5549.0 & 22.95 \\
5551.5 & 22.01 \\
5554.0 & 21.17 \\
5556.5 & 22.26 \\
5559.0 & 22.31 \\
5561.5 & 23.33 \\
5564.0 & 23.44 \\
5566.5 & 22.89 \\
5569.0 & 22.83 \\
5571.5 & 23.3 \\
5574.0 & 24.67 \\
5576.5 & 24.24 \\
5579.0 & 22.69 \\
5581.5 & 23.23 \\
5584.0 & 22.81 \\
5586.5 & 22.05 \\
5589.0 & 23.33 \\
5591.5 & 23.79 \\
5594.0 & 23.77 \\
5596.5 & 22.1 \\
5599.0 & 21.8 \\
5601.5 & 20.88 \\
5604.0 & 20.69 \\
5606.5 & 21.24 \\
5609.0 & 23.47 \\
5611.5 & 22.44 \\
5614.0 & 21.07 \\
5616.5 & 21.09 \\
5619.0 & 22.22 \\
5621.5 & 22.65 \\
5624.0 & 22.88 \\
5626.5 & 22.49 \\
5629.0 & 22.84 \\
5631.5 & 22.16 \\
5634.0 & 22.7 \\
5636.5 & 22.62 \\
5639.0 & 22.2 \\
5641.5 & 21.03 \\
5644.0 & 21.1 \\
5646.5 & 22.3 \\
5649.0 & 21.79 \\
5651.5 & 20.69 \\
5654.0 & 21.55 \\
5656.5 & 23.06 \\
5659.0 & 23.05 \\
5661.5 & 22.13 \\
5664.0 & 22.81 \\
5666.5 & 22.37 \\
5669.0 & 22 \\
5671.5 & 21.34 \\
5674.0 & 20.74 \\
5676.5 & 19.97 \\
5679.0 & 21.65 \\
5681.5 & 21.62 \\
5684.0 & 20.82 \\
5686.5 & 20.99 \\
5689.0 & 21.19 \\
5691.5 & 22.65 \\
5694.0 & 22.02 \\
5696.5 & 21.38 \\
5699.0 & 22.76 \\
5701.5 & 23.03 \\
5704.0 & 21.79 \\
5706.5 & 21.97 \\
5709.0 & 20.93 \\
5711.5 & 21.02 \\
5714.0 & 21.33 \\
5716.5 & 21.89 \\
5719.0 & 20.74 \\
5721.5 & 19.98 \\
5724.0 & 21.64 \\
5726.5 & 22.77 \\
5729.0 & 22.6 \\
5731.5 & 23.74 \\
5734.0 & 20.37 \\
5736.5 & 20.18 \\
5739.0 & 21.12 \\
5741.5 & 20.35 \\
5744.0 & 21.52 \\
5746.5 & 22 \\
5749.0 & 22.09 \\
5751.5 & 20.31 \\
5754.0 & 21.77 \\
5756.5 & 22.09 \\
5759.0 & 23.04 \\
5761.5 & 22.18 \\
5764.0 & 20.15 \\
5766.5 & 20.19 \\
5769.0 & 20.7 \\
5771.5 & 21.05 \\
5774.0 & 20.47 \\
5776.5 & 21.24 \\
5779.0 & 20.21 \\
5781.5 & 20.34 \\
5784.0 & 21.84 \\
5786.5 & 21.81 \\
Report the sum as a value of 1395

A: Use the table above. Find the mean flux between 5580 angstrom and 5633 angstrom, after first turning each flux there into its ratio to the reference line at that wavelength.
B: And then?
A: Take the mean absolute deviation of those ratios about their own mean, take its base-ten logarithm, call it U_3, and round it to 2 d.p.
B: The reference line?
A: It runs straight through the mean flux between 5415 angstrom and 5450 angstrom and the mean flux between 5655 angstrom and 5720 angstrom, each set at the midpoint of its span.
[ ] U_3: -1.47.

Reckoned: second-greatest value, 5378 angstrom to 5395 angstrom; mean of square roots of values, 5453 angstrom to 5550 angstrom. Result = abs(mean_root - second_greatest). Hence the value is 20.2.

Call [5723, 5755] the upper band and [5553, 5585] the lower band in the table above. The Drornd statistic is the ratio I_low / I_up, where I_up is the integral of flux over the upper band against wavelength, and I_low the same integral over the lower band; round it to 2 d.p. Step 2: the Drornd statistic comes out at 1.07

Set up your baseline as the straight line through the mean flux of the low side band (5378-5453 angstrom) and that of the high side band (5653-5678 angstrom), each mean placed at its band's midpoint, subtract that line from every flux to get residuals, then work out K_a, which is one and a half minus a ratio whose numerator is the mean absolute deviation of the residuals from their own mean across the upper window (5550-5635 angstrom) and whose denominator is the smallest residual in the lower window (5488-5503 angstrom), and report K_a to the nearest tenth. 2.3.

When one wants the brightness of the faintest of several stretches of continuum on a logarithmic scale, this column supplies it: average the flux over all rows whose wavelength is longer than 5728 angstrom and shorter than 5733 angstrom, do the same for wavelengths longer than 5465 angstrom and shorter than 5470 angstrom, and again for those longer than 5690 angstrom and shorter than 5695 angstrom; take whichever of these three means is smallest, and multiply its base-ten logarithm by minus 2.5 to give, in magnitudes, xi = -3.37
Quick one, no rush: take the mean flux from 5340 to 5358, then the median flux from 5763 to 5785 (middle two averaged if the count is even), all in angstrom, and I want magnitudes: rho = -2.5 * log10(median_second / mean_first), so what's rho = 0.19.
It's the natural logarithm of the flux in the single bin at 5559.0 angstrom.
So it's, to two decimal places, 3.11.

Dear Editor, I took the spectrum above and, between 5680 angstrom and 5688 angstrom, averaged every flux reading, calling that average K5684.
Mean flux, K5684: 21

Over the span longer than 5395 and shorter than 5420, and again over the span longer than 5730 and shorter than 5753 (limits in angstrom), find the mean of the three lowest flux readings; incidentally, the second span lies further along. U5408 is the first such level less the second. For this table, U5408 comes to 2.3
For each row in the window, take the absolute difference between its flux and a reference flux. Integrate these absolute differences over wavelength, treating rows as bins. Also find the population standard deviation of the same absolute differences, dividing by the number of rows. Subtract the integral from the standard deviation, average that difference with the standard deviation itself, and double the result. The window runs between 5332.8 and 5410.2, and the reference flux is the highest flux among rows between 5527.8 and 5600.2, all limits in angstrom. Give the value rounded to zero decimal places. -63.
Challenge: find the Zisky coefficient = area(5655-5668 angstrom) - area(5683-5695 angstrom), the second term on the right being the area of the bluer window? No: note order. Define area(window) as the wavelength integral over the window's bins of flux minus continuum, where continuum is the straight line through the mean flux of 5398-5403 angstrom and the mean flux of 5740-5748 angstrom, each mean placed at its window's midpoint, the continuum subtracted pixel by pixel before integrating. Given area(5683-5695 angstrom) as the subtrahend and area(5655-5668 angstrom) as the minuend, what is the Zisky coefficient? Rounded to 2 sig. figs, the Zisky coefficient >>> 12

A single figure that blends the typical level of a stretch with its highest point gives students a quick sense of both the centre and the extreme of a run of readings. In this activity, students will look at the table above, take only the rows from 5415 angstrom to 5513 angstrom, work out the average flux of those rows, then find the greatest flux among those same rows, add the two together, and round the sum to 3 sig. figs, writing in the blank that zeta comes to 49.1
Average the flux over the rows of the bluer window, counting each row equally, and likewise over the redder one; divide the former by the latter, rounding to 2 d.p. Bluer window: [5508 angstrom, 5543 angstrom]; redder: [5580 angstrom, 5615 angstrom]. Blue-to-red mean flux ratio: 1.02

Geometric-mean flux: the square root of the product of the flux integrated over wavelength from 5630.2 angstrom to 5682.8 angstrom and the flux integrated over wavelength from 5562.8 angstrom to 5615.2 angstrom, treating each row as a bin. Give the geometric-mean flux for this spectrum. 1169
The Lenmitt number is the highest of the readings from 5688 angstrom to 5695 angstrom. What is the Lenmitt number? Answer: 22.65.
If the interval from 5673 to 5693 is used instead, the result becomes 22.65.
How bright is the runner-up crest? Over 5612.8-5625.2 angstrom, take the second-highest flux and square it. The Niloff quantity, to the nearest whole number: 513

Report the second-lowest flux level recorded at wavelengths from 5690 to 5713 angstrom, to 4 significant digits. 21.02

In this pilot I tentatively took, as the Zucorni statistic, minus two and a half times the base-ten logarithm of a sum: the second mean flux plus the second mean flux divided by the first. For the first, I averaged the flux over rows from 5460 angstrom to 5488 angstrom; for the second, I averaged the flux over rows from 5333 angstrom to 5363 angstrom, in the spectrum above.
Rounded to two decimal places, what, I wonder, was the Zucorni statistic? -3.52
